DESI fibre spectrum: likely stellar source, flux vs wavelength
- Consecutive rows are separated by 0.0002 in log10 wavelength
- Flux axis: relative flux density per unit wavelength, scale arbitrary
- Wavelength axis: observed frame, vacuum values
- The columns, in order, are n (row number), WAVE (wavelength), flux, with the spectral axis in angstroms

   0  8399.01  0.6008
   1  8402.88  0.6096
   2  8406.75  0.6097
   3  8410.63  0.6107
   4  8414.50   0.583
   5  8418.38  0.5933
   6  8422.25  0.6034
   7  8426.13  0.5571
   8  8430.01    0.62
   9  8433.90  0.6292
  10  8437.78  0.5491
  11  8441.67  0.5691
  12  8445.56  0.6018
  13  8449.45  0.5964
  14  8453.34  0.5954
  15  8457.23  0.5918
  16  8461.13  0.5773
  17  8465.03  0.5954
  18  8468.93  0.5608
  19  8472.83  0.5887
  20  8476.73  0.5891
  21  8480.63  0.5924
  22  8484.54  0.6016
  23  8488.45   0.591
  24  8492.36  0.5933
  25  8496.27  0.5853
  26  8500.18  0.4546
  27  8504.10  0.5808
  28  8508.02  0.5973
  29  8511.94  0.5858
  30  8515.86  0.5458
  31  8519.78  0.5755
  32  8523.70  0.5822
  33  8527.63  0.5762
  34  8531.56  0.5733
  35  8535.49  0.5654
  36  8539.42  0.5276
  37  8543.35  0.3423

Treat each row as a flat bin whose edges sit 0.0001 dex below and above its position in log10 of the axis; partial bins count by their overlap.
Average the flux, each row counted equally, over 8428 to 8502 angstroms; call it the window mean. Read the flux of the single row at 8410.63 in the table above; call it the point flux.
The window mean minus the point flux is -0.027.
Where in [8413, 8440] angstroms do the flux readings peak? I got 8433.90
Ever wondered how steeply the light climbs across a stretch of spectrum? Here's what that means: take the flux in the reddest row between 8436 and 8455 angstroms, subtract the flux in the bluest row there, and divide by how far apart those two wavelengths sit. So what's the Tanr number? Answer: 0.0030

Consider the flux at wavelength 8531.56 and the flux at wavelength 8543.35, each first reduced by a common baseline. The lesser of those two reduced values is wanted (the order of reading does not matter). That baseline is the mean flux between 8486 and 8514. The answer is -0.23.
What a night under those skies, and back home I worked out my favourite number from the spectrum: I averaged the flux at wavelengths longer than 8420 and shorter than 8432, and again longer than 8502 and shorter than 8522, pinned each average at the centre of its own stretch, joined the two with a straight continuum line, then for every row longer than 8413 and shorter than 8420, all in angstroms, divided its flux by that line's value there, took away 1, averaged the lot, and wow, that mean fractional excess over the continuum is -0.012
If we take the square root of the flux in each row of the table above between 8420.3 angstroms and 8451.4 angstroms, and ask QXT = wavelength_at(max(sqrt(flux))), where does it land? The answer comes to 8433.90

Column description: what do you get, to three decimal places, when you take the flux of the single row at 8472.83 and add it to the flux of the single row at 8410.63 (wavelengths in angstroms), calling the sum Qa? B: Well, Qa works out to 1.199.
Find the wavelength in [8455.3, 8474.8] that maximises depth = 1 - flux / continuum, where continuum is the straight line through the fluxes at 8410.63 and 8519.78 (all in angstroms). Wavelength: 8468.93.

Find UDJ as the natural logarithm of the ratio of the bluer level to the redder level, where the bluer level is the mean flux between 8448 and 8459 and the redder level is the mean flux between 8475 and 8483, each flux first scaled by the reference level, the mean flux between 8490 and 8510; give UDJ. 0.006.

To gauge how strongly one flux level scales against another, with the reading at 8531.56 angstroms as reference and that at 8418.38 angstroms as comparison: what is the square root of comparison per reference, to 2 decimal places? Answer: 1.02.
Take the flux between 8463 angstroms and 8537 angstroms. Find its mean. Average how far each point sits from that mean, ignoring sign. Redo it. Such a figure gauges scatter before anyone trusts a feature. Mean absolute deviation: 0.019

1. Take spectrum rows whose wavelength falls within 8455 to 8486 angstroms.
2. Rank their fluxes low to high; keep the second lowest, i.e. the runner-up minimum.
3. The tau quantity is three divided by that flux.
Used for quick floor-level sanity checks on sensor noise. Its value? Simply 5.20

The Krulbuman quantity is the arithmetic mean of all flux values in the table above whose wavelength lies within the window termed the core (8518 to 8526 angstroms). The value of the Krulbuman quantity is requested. 0.579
